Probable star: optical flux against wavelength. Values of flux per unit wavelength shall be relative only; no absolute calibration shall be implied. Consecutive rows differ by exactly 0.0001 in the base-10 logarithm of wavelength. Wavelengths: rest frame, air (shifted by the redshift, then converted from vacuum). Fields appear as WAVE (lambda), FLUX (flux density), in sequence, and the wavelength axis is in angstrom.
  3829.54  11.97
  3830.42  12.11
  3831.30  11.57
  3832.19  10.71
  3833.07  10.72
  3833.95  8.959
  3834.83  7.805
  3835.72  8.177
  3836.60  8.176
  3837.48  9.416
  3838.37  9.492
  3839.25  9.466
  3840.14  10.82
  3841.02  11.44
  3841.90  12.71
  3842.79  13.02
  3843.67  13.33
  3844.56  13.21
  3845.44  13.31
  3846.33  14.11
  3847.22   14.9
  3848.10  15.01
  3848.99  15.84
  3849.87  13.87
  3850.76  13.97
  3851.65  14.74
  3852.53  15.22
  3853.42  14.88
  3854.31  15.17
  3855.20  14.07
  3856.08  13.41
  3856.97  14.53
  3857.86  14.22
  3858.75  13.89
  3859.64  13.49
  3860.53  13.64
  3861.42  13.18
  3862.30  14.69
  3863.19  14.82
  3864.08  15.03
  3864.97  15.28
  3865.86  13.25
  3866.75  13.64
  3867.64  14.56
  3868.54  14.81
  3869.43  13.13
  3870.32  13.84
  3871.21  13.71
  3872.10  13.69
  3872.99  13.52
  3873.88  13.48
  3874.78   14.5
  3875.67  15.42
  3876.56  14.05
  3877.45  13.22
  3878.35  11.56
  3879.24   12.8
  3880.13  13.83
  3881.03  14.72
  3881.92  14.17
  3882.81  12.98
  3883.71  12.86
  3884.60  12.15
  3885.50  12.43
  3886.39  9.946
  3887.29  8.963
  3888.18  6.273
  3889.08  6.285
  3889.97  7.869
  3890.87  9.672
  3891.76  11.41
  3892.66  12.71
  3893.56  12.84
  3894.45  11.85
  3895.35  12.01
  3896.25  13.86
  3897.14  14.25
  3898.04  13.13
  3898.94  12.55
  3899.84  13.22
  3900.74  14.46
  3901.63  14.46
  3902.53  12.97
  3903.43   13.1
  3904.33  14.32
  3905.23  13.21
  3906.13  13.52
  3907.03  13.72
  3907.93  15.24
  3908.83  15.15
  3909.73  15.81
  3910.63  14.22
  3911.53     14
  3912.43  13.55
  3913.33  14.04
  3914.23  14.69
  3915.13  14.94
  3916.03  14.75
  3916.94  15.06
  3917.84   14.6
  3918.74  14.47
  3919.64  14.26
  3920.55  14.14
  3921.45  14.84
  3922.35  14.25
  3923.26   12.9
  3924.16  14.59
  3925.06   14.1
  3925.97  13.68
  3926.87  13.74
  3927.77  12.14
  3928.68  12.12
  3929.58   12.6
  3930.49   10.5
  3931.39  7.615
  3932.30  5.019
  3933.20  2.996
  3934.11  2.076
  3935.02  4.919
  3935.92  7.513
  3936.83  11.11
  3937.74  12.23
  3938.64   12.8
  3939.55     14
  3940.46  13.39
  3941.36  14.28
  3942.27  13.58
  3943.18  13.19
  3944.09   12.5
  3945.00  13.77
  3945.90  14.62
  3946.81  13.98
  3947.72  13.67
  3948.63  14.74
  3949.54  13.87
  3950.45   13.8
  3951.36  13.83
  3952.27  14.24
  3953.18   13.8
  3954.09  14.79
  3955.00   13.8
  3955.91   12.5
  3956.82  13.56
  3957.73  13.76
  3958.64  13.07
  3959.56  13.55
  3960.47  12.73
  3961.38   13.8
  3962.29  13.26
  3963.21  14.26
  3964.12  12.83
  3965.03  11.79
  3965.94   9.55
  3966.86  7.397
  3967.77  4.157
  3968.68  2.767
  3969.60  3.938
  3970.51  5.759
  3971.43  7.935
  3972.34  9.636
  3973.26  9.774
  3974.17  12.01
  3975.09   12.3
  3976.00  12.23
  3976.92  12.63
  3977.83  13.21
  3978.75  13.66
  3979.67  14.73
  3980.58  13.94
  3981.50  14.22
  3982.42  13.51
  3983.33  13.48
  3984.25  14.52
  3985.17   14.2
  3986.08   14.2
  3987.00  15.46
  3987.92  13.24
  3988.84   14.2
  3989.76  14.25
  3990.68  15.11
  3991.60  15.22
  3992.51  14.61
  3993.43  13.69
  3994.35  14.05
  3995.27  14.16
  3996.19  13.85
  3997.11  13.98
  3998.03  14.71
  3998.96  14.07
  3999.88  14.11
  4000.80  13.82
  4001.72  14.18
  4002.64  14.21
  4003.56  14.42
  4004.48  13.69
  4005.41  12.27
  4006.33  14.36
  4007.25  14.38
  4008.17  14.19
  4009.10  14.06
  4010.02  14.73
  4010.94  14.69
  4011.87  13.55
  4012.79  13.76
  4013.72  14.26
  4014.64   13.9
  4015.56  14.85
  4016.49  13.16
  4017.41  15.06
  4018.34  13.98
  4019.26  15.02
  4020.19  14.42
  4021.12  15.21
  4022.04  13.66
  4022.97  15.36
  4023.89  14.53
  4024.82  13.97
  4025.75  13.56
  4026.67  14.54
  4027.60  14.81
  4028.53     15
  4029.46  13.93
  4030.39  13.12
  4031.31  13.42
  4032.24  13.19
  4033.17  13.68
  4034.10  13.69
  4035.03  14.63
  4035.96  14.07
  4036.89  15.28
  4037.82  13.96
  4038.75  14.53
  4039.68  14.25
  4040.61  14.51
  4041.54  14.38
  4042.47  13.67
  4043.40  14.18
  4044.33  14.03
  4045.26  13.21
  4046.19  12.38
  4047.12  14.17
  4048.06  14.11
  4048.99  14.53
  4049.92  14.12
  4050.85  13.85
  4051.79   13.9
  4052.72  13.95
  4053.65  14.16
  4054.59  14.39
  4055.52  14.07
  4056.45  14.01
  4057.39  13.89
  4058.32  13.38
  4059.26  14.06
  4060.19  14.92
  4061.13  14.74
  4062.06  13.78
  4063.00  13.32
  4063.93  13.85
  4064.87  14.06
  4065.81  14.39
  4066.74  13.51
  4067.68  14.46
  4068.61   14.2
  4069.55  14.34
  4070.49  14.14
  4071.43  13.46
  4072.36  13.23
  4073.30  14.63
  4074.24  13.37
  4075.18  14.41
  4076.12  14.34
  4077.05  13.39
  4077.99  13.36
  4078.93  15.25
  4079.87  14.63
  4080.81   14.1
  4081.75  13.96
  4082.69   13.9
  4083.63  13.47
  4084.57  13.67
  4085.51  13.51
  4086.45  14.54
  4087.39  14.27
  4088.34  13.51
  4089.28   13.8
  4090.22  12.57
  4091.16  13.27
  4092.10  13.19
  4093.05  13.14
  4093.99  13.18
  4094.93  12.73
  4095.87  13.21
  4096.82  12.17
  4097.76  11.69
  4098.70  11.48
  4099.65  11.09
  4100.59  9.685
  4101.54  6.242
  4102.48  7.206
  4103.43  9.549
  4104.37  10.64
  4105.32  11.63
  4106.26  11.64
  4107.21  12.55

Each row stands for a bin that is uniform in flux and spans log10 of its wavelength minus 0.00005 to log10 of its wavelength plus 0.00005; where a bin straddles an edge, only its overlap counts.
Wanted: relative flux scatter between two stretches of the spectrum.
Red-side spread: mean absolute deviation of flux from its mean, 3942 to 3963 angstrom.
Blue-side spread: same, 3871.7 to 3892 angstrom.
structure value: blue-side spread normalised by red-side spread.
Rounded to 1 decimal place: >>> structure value 4.7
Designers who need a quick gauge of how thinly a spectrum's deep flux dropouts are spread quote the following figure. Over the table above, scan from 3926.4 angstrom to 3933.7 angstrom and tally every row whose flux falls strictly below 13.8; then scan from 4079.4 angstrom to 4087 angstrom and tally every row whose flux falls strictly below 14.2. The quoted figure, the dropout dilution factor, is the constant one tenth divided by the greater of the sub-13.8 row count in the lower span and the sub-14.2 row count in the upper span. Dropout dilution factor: 0.0125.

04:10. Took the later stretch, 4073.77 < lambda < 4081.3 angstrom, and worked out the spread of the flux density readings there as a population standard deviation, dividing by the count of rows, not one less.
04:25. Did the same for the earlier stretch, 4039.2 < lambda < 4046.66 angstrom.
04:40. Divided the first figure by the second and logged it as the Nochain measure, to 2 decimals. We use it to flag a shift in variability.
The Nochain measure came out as 0.96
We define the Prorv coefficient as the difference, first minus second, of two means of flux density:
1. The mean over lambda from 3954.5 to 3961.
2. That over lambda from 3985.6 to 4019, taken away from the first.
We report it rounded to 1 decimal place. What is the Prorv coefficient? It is -0.9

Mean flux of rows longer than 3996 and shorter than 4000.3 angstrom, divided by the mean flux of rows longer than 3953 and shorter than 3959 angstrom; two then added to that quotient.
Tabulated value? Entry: 3.04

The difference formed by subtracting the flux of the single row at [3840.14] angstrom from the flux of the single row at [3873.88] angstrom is 2.7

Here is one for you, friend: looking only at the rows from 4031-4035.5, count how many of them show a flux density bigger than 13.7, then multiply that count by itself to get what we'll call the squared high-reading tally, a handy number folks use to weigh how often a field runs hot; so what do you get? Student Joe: 1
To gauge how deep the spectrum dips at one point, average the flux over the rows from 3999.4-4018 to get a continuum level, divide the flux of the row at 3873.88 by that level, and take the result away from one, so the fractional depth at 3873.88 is 0.0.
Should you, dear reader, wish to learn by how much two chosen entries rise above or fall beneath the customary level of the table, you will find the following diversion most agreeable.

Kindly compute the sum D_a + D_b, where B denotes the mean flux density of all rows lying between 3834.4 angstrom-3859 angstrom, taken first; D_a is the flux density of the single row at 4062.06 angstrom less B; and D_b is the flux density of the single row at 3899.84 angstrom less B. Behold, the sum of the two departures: 1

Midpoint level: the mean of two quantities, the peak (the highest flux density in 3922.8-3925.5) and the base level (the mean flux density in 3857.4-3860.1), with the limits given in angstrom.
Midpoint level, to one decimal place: 14.2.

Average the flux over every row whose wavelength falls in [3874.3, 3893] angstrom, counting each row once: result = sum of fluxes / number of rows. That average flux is 11.8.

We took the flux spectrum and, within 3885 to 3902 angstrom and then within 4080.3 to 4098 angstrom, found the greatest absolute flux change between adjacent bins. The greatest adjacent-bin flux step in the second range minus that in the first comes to -1.5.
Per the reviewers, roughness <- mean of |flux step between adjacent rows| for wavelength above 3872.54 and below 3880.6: 1.0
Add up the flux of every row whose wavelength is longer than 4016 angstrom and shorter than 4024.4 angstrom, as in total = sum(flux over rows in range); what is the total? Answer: 130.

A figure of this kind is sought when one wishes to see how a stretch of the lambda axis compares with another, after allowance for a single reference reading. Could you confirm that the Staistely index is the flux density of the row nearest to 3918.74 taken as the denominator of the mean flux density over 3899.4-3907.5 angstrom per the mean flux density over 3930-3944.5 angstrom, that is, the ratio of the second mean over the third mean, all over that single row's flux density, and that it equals 0.10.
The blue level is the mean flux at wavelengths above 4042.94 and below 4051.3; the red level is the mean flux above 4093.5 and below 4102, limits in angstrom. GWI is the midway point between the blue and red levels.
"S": 12.6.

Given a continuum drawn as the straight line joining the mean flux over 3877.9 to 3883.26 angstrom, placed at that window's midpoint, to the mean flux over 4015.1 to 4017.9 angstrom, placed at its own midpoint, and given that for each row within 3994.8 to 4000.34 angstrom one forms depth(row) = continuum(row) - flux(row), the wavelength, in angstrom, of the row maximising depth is 3996.19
